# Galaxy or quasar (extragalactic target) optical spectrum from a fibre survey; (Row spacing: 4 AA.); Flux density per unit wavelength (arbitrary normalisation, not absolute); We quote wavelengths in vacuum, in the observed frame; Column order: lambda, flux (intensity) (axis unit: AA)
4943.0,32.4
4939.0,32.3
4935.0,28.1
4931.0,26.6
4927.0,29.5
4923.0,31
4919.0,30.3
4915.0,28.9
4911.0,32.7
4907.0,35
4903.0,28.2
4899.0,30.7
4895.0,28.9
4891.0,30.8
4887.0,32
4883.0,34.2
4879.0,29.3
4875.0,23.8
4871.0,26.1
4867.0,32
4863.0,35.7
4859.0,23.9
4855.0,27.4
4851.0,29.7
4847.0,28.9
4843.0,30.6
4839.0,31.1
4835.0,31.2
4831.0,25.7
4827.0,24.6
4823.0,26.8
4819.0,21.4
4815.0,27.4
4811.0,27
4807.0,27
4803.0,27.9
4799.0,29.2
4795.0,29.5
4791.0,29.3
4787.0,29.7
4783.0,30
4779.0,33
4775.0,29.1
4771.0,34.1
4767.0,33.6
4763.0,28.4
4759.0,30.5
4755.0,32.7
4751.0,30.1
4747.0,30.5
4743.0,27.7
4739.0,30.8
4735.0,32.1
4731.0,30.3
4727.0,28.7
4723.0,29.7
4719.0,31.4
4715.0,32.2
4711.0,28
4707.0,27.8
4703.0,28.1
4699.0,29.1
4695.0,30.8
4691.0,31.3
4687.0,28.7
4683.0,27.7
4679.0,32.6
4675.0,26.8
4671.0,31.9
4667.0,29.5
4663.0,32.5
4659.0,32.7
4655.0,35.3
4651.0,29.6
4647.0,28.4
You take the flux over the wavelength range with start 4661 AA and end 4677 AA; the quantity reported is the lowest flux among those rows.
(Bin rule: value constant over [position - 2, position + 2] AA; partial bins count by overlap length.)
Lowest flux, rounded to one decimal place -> 26.8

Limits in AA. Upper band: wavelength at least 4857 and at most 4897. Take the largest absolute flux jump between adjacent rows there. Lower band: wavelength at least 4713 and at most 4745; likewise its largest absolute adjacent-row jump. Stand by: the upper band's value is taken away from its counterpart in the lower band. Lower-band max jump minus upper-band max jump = -8.7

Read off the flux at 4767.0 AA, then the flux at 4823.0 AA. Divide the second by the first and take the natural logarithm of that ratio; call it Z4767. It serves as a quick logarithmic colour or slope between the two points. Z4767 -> -0.23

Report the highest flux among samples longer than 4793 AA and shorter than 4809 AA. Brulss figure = 29.5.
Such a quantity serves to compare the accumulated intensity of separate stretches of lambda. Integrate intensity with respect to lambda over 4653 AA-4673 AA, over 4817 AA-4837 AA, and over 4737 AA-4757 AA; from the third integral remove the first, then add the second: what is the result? 478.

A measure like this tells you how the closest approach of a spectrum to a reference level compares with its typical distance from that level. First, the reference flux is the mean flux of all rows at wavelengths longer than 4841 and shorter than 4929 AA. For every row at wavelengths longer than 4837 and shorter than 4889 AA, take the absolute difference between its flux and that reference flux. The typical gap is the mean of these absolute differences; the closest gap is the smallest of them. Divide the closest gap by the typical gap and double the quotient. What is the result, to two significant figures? 0.20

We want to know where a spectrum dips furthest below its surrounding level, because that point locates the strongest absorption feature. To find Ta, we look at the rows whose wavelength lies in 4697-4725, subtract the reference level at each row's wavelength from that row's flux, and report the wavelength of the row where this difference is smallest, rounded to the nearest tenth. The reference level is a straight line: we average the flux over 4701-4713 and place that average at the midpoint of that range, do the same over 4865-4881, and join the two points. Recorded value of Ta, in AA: 4707.0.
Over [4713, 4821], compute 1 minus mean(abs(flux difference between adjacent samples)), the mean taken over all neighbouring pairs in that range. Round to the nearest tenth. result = -0.9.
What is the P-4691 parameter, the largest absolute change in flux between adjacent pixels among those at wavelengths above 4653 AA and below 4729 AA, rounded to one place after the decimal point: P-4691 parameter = 5.8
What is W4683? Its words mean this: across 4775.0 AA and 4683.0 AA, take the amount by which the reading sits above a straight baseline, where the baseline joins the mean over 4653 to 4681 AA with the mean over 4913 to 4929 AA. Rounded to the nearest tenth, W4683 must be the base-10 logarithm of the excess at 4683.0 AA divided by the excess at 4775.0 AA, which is 0.3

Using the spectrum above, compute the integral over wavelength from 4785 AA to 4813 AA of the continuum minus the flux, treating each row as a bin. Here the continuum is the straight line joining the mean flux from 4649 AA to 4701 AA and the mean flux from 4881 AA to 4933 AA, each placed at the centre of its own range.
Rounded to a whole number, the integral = 60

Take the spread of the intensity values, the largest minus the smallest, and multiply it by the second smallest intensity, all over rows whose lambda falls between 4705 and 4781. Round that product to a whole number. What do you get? 178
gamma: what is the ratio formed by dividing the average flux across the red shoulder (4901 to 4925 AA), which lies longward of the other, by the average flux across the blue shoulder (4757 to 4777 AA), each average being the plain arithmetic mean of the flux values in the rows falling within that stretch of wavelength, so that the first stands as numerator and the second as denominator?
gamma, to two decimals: 1.00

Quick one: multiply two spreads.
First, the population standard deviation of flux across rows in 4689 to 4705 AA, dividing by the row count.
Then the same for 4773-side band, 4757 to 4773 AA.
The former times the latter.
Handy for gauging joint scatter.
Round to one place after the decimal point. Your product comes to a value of 3.0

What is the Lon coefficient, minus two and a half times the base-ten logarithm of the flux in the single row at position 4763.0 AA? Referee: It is -3.63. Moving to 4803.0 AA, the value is -3.61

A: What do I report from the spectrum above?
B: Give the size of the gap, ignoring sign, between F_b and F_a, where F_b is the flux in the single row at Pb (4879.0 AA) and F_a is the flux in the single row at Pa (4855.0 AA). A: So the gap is 1.9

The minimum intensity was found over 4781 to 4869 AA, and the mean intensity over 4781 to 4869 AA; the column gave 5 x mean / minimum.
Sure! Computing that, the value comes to 6.65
